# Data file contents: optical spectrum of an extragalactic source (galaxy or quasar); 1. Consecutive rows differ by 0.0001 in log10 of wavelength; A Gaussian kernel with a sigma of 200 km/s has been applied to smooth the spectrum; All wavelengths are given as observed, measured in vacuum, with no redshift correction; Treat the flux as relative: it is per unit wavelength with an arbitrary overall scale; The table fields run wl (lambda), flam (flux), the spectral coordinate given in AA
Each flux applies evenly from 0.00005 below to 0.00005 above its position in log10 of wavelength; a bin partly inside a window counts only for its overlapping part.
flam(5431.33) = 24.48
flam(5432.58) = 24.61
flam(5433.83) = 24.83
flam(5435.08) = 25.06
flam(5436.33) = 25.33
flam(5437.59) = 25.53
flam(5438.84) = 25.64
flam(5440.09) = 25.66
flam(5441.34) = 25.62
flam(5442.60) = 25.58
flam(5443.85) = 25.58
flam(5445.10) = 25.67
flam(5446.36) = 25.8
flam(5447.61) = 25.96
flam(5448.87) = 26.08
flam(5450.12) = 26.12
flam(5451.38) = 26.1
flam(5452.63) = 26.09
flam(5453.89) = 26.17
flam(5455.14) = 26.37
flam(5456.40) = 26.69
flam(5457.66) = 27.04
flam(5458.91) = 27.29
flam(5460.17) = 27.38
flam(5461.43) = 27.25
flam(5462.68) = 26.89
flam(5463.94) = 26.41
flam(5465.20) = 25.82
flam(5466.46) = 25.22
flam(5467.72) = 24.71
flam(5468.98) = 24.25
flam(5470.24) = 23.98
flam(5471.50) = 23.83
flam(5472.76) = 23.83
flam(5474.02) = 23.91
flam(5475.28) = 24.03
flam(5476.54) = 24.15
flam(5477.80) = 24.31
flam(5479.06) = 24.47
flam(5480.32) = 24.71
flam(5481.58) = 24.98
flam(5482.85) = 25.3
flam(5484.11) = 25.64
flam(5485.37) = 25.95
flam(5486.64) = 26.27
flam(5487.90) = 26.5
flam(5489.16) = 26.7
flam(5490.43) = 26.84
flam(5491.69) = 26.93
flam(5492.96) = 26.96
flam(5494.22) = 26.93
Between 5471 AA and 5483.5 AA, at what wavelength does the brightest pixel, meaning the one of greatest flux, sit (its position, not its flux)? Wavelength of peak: 5482.85 AA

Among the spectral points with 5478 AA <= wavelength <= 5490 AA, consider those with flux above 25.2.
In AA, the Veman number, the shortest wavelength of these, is 5482.85 AA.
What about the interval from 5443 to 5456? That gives 5443.85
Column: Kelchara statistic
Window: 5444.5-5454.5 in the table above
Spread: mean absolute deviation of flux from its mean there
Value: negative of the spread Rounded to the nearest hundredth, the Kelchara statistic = -0.14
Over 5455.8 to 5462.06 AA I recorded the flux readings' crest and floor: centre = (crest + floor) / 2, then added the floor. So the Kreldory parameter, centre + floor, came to 53.7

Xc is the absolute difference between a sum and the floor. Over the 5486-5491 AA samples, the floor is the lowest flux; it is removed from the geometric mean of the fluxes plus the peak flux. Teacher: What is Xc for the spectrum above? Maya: 27.1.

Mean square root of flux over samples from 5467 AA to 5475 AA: 4.91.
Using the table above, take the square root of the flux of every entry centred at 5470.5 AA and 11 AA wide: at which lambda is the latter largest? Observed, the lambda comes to 5465.20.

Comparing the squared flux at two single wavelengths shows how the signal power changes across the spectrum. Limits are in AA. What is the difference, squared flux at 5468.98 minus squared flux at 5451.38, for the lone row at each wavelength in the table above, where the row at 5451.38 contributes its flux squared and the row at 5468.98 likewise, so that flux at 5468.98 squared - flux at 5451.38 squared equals -93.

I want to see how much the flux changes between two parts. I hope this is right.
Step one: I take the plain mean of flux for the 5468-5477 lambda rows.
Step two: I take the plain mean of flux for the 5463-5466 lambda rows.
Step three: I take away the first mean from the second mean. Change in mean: 2.1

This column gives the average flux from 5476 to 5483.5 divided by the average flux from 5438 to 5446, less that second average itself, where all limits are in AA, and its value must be -24.7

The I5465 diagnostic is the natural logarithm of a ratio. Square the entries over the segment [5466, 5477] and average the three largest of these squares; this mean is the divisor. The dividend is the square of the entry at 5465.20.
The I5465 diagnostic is 0.09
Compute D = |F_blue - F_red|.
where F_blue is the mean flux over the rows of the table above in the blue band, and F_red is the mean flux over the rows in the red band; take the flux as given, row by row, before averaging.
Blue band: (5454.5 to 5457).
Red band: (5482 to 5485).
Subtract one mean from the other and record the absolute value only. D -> 1.1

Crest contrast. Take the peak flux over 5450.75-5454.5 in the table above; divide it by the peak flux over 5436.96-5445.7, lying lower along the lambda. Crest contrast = 1.02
